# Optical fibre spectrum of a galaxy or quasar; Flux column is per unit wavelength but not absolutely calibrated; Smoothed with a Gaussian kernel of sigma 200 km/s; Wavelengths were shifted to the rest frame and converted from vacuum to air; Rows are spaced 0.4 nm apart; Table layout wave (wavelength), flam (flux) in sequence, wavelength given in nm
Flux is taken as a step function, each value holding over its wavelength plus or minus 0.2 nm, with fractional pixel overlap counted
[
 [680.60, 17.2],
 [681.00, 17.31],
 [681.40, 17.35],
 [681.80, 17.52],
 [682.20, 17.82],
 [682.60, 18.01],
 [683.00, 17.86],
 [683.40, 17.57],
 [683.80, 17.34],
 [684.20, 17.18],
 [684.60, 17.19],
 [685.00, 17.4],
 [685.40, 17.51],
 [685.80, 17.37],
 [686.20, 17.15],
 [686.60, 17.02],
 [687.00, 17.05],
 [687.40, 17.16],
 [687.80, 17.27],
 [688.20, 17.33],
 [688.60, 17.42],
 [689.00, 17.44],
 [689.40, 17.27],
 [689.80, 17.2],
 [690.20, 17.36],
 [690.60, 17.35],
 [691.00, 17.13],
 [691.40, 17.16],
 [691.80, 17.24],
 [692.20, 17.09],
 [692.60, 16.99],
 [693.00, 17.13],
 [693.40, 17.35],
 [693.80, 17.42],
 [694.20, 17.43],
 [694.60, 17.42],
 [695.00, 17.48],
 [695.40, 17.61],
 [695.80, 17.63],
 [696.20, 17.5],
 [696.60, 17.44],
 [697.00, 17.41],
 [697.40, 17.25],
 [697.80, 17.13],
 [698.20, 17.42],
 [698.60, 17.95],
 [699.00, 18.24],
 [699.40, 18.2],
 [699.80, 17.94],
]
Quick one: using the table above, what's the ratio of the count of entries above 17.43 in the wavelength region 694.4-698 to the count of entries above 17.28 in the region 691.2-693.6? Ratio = 5.0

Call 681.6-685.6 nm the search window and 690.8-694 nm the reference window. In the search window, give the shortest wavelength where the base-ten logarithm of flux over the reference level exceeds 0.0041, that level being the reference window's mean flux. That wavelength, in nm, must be 681.80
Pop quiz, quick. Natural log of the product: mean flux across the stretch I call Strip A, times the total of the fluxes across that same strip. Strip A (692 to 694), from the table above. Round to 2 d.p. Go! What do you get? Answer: 7.30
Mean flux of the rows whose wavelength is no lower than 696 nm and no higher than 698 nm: 17.3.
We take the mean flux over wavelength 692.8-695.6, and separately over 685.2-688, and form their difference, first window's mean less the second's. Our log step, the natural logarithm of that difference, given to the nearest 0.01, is -1.68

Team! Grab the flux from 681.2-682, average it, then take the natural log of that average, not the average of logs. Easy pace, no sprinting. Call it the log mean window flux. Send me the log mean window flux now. 2.86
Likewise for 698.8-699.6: 2.90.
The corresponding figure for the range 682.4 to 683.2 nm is 2.89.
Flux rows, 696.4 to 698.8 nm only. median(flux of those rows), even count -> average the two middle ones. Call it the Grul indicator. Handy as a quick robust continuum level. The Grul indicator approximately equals 17.4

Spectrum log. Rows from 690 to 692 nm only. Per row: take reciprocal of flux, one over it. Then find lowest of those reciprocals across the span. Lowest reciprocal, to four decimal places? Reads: 0.0576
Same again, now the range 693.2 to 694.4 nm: 0.0574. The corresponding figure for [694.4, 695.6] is 0.0568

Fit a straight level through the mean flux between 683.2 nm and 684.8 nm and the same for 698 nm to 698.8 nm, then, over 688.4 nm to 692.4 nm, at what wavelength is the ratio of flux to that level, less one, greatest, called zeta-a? 689.00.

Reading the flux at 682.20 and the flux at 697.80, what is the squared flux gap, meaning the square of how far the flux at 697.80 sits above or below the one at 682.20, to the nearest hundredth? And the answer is 0.48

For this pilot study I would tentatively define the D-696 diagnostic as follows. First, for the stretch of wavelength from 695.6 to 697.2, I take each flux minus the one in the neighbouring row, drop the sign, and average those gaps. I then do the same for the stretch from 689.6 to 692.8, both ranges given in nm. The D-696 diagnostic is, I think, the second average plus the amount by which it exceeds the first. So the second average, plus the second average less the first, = 0.14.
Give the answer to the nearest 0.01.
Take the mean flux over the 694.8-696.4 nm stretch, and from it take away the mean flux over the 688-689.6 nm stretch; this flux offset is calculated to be 0.19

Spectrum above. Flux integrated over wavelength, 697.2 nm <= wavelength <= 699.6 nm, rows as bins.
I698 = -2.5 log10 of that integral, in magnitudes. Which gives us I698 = -4.07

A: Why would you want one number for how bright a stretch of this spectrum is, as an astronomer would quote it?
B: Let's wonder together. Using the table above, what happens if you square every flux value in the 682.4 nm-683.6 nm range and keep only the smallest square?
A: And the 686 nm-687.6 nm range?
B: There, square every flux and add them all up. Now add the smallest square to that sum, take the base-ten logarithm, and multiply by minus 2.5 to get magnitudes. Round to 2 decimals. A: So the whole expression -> -7.92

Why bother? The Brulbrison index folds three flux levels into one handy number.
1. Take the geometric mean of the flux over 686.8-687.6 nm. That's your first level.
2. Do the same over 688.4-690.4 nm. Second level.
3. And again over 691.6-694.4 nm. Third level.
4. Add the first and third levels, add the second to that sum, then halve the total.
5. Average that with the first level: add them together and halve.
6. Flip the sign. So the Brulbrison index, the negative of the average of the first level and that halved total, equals -21.5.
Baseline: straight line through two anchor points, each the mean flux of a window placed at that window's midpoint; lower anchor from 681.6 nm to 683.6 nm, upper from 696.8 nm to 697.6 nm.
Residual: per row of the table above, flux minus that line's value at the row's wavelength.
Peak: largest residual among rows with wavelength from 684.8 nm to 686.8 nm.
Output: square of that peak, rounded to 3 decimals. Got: 0.027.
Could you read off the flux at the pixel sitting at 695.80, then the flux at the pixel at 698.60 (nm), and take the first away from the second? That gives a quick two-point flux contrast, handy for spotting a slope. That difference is 0.3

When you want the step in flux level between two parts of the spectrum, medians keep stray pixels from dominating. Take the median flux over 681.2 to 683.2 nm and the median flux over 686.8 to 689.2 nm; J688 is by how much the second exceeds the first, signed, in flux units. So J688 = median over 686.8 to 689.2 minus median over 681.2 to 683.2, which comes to -0.5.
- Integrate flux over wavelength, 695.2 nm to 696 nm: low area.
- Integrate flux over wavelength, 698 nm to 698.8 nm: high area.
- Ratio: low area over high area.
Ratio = 1.00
